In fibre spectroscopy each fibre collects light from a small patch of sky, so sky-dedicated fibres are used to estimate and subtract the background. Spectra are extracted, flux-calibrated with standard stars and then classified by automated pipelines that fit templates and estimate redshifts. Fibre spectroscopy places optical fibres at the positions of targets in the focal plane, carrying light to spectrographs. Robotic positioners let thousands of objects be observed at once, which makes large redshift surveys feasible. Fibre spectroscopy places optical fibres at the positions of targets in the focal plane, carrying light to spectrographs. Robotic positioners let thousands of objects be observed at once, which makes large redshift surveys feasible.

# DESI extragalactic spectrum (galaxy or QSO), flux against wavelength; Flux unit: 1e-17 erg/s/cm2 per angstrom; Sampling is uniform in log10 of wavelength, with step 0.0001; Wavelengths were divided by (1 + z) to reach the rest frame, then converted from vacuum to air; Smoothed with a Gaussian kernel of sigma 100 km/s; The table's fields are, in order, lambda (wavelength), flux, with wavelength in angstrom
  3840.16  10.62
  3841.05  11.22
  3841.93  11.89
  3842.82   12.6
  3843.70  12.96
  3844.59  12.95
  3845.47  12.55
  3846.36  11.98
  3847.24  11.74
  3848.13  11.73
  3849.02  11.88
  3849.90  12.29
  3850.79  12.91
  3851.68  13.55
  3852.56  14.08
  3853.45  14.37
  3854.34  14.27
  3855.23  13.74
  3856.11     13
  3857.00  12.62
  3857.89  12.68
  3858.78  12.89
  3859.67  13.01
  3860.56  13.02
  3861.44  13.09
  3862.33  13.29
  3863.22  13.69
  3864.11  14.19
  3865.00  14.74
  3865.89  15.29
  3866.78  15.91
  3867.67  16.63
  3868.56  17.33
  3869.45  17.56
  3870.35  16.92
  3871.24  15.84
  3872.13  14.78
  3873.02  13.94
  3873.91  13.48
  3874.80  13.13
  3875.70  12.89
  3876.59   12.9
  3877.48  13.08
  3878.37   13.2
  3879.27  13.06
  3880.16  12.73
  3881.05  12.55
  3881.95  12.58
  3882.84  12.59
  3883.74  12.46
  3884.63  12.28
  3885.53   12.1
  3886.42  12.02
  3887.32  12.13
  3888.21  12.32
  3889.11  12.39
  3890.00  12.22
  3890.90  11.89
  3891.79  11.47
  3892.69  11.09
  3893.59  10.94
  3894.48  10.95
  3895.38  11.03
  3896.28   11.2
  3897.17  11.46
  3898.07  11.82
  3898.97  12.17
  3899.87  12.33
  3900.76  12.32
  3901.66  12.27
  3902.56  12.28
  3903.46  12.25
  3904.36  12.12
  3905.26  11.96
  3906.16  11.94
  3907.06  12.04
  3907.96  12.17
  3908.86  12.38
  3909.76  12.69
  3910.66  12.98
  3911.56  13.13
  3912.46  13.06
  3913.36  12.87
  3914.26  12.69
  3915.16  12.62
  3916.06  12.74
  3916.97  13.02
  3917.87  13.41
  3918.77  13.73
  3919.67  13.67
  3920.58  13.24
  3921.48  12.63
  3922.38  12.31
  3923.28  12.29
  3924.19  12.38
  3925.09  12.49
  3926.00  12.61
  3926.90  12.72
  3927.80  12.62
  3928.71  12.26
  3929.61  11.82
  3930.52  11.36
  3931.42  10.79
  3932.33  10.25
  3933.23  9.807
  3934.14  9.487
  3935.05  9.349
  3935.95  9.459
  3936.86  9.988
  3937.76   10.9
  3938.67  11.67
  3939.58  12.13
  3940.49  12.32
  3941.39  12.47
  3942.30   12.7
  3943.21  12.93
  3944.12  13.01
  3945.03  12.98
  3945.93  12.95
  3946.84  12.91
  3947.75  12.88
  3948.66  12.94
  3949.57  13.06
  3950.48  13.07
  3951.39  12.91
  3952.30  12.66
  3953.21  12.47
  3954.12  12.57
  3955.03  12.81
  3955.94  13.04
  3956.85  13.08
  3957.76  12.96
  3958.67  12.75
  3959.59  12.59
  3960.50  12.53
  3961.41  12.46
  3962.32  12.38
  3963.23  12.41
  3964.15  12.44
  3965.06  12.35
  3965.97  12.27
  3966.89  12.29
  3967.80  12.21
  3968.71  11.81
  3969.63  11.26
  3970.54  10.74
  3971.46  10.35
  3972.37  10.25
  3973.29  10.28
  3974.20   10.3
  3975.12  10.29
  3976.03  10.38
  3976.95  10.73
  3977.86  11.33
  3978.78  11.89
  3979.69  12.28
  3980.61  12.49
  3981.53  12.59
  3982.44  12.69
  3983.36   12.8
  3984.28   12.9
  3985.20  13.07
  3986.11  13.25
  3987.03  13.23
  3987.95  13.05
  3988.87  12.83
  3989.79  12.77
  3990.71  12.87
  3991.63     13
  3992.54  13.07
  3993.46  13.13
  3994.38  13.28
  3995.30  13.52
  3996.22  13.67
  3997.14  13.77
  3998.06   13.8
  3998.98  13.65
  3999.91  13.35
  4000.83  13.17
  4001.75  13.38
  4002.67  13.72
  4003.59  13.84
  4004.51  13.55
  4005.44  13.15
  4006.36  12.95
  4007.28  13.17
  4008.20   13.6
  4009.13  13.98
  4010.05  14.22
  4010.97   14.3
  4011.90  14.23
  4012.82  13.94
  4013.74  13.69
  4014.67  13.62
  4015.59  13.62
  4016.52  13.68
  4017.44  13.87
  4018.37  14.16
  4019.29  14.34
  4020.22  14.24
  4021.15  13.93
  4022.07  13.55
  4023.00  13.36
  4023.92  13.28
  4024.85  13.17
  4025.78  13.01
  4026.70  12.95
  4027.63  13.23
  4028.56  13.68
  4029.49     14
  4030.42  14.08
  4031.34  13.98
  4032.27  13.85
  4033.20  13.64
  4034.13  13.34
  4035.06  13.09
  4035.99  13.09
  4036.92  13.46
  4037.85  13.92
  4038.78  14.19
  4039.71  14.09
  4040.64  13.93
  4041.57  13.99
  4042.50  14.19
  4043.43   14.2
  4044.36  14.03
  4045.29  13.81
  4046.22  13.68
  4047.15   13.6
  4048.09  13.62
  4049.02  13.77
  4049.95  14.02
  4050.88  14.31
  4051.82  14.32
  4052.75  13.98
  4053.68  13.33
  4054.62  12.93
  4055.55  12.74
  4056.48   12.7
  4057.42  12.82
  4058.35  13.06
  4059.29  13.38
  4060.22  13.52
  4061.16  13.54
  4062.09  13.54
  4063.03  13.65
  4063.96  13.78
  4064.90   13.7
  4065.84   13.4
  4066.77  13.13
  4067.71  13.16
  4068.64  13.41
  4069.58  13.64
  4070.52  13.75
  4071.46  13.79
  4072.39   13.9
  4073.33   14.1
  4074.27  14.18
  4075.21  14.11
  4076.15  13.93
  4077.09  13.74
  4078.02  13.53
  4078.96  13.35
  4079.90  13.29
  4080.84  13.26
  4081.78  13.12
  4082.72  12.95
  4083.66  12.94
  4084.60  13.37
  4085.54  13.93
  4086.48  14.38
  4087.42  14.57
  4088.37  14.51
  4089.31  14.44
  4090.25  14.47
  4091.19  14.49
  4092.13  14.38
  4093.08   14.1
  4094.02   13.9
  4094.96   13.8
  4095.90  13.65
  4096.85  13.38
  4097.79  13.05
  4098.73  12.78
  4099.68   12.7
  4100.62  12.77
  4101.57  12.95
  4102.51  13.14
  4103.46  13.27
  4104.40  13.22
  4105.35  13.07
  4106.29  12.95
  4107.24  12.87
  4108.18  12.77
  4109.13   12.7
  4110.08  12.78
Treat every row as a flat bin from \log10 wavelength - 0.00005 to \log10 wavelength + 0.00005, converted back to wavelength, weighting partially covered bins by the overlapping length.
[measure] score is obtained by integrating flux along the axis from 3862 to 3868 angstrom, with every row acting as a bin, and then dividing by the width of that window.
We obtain 14.8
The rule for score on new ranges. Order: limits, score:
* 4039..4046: 14.0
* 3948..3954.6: 12.8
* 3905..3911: 12.3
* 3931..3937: 9.9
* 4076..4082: 13.5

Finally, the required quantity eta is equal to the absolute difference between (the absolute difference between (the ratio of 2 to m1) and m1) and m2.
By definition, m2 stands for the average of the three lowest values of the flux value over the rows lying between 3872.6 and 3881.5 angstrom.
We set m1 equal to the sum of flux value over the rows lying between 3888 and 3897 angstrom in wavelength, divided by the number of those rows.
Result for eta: 1.35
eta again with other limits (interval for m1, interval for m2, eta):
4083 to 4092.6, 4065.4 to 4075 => 0.78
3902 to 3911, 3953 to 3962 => 0.37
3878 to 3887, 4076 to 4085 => 0.61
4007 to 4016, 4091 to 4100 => 0.85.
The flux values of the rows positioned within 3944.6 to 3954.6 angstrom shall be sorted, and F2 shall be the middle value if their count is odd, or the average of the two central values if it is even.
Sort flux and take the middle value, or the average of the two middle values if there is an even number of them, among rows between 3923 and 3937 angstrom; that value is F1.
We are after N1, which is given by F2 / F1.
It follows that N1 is 1.11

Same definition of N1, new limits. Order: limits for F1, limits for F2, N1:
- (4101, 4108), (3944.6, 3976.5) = 0.95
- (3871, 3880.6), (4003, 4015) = 1.04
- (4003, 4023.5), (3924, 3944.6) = 0.88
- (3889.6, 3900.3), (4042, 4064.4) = 1.19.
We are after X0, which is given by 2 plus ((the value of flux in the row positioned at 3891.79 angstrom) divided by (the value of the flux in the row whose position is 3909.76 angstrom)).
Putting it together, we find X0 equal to 2.90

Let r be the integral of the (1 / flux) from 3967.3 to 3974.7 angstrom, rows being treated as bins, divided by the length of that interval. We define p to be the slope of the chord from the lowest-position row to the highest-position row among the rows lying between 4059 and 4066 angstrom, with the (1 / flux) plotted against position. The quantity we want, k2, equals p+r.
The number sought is 0.0921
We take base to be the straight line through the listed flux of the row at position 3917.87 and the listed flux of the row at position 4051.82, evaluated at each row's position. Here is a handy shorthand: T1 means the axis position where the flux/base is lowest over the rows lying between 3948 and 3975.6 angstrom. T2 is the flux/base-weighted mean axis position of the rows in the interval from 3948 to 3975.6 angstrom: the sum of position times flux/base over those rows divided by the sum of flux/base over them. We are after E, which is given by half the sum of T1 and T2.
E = 3966.8 angstrom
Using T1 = 3972.37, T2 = 3961.3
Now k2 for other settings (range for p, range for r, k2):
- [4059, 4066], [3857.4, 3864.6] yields 0.0756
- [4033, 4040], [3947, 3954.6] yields 0.0776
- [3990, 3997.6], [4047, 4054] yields 0.0712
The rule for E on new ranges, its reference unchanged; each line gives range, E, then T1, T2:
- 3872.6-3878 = 3875.5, 3875.70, 3875.2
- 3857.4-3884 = 3877.2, 3883.74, 3870.6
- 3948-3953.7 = 3952.1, 3953.21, 3950.9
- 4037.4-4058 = 4052.0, 4056.48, 4047.5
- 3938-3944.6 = 3940.1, 3938.67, 3941.5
